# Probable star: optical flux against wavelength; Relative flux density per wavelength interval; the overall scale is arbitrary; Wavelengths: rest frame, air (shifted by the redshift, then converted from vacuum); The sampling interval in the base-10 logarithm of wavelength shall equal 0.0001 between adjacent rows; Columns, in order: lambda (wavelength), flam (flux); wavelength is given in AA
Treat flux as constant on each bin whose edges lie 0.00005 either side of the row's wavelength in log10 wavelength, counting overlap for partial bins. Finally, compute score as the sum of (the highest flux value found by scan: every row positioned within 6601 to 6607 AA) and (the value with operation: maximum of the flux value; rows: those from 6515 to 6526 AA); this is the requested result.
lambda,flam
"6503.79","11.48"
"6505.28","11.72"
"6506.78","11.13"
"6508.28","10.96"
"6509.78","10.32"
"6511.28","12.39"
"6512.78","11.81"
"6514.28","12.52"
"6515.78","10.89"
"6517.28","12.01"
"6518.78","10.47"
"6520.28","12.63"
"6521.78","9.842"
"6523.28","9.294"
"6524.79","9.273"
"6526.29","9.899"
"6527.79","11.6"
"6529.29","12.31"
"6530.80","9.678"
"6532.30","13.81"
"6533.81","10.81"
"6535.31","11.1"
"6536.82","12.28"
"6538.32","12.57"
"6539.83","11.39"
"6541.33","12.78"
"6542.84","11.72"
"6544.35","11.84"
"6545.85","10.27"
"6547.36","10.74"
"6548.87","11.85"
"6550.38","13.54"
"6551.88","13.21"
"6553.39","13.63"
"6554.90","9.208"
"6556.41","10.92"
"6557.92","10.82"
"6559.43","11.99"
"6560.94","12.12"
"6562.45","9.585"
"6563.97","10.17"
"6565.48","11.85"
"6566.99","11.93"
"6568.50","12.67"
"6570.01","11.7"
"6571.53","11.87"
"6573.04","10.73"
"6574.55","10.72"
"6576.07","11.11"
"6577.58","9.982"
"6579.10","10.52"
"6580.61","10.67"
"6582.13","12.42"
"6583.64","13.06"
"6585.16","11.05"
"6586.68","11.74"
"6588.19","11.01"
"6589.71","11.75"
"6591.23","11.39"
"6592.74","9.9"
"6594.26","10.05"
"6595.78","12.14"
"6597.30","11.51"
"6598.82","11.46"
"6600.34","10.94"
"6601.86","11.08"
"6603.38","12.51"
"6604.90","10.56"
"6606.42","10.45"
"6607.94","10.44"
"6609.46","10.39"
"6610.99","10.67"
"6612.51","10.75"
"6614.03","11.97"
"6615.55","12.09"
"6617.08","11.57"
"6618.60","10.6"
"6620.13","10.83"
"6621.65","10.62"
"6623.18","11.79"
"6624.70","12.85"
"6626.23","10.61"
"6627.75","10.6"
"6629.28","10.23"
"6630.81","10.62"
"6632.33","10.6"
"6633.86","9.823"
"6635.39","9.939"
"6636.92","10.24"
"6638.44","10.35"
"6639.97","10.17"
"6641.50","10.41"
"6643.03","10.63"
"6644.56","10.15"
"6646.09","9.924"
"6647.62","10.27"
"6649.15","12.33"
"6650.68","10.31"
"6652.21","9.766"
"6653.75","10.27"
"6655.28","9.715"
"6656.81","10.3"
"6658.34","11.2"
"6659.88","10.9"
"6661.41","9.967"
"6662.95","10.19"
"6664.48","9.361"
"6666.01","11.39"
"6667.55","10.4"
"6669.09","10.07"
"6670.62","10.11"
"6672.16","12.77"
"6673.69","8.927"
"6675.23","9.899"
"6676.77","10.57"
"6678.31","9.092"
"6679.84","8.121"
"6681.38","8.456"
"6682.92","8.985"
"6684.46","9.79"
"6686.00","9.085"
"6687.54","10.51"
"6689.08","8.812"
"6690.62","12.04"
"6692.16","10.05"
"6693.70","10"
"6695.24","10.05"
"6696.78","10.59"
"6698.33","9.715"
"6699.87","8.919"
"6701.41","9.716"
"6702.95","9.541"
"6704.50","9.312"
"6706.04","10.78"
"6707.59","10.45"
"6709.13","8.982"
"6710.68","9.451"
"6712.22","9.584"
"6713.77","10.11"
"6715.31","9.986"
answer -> 25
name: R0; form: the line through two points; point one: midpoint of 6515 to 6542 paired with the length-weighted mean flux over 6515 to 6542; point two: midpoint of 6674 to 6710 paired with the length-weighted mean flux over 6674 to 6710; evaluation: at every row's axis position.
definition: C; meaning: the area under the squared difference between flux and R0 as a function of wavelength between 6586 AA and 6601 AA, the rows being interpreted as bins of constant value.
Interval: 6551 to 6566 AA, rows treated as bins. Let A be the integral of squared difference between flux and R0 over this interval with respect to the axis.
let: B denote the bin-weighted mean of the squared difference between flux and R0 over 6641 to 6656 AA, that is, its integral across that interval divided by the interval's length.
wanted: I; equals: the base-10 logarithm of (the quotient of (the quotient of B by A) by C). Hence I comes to -2.8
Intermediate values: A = 32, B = 0.57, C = 12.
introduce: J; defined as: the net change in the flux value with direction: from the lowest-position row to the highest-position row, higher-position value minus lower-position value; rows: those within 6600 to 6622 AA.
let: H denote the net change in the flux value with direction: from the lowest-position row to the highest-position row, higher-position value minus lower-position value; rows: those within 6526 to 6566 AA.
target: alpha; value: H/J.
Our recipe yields -6.1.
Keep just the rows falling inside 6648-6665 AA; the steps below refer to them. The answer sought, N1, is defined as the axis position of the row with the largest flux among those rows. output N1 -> 6649.15 AA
